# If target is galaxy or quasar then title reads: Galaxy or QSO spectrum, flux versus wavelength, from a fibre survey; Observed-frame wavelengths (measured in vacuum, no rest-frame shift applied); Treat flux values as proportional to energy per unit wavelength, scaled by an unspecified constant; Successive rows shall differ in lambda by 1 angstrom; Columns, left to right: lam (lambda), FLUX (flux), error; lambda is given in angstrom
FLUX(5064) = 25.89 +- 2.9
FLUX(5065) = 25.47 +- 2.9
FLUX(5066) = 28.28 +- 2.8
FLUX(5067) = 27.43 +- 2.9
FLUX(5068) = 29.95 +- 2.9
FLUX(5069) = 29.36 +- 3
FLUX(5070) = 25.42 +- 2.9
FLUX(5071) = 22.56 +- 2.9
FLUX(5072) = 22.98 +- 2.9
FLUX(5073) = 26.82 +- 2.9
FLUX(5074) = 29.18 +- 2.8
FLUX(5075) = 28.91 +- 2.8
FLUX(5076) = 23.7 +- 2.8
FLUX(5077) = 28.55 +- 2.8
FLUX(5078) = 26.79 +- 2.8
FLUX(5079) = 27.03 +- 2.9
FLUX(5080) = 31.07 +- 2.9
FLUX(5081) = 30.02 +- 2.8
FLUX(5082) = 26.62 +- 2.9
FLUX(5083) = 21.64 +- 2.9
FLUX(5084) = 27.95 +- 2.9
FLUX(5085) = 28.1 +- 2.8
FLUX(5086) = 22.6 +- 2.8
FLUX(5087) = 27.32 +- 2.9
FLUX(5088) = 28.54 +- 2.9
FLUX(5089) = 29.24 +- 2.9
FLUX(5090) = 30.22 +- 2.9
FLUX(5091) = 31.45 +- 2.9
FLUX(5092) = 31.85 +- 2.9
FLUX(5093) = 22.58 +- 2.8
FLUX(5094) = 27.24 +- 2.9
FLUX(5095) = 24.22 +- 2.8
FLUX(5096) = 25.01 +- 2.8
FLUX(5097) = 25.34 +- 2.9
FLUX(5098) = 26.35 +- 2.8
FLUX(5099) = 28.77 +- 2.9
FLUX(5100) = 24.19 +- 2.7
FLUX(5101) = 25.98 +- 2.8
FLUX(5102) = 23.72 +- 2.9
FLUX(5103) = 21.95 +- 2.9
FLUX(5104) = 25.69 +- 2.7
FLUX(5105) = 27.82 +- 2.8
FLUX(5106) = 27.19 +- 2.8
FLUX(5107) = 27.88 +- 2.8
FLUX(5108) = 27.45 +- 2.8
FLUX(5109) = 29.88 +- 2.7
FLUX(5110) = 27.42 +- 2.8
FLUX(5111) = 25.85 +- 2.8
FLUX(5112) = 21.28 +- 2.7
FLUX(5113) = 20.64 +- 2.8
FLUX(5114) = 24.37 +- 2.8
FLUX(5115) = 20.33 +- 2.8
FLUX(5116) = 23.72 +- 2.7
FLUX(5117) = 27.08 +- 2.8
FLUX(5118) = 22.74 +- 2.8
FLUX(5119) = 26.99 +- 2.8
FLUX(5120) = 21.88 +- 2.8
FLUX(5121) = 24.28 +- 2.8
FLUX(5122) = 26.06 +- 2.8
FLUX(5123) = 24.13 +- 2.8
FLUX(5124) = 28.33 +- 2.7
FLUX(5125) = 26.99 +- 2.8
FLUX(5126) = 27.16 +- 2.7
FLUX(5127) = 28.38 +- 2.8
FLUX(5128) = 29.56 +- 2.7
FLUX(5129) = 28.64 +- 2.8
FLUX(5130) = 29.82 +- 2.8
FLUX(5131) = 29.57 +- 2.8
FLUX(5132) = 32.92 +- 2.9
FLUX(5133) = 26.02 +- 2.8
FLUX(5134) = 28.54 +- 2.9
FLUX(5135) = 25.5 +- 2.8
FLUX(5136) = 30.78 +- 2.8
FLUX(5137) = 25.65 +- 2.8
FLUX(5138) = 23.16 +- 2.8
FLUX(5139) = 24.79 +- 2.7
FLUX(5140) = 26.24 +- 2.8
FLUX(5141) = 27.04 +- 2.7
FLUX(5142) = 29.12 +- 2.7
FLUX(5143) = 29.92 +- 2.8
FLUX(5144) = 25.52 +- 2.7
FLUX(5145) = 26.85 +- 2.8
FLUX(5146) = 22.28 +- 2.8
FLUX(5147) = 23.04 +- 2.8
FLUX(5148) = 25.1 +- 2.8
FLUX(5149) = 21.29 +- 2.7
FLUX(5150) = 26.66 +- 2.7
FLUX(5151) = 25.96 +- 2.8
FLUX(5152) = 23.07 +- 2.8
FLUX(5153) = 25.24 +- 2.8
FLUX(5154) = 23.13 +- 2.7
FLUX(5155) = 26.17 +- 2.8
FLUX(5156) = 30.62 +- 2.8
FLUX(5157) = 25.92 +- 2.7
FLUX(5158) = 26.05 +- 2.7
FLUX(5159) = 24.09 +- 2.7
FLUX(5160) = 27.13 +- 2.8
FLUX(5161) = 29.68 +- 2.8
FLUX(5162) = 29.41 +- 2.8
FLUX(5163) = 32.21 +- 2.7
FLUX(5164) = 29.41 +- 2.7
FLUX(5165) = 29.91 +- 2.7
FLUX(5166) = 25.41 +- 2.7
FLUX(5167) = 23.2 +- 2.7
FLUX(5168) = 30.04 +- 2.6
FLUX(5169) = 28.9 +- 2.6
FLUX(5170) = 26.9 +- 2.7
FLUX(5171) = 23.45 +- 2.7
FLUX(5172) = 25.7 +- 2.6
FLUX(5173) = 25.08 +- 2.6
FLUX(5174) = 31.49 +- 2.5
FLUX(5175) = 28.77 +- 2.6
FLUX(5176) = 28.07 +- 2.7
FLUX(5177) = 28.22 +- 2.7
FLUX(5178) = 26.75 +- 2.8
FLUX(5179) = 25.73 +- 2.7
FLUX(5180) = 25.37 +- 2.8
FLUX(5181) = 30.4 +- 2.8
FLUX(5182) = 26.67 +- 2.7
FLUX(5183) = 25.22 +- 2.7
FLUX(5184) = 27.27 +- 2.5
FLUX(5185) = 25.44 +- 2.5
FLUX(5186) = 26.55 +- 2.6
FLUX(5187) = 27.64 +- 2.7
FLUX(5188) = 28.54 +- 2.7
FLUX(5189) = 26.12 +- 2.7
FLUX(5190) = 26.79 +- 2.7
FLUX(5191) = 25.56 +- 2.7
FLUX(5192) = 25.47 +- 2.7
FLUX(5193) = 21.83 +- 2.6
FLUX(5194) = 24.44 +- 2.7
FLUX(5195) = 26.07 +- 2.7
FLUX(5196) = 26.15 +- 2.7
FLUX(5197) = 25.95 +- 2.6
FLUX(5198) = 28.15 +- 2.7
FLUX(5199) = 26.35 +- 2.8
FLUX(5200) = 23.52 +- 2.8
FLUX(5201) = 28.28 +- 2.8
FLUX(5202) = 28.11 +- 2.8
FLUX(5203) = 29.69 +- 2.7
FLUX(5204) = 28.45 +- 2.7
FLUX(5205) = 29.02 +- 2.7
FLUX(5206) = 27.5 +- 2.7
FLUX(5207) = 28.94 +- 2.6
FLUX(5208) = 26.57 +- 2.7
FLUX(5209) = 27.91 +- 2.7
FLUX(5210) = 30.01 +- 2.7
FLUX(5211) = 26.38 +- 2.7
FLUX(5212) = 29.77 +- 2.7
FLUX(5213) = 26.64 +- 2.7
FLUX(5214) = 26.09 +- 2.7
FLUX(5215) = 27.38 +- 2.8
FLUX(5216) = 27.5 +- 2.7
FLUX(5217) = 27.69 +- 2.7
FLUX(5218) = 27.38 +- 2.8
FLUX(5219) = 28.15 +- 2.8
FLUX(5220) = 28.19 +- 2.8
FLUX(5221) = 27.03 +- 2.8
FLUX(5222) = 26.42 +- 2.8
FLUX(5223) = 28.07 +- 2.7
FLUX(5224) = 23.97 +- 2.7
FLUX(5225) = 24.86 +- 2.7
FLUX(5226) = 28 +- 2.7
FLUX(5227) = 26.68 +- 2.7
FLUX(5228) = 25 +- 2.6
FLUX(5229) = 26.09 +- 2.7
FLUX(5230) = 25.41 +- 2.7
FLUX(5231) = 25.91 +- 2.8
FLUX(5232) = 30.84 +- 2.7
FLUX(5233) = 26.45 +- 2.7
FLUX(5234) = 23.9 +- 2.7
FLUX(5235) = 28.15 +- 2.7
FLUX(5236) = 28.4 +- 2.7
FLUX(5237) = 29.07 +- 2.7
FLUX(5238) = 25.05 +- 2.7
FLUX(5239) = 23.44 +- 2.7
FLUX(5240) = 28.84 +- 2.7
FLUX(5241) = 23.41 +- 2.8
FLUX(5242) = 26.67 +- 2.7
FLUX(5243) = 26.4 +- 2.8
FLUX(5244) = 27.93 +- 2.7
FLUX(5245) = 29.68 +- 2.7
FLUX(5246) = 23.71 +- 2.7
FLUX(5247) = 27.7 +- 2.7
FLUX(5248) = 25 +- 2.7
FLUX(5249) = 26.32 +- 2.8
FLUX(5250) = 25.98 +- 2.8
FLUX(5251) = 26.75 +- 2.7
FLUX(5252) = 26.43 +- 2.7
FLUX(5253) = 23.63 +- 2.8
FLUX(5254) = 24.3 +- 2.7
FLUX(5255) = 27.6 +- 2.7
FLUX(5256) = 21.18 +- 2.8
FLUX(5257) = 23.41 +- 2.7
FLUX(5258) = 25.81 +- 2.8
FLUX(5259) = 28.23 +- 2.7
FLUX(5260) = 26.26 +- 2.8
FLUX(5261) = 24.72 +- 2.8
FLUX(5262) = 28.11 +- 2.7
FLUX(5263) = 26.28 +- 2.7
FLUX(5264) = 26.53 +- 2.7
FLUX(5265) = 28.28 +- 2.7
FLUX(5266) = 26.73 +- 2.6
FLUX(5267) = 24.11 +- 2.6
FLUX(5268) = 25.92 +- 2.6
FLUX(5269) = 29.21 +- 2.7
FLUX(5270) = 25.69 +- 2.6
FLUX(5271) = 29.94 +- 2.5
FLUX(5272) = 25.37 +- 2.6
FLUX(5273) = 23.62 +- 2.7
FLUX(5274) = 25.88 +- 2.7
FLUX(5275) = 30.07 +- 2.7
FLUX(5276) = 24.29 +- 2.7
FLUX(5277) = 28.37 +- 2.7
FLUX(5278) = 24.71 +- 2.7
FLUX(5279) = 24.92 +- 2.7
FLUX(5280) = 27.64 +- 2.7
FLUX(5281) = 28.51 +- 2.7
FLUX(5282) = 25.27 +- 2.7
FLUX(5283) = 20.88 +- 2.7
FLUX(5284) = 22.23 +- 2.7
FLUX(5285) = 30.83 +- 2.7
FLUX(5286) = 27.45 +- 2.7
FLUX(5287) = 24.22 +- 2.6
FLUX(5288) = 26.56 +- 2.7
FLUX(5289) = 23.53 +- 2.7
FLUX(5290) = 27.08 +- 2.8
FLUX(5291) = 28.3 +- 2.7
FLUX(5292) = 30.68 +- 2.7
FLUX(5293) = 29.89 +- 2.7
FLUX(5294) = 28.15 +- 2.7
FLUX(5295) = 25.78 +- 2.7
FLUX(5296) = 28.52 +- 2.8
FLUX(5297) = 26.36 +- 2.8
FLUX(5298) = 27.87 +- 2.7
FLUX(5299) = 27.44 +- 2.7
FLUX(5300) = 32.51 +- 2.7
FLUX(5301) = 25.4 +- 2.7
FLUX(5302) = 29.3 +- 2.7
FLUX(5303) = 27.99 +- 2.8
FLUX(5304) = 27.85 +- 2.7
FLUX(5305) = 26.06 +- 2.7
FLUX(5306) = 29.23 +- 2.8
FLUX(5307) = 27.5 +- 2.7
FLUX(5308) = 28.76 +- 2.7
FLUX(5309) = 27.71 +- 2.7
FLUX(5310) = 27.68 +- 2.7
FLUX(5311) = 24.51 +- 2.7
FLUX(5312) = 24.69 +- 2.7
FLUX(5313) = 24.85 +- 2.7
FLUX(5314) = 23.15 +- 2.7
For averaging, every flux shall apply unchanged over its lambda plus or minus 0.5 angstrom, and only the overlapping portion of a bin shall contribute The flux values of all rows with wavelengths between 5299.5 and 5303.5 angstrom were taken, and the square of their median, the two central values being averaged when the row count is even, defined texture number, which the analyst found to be 821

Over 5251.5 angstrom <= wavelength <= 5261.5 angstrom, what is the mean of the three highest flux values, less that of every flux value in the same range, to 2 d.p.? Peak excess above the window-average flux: 2.26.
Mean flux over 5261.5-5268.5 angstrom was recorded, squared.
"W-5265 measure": 706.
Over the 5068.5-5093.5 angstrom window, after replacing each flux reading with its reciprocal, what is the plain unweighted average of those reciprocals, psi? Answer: 0.0372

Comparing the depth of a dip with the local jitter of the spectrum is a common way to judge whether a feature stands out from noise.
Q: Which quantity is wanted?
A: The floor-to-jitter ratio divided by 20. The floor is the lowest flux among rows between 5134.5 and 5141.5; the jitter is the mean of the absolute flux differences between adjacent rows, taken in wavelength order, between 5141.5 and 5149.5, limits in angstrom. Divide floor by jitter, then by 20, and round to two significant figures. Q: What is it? 0.46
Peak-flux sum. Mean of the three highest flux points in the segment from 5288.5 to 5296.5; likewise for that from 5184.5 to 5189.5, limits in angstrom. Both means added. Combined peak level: 57.3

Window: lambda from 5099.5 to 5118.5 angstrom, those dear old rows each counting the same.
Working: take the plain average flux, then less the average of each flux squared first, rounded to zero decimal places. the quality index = -608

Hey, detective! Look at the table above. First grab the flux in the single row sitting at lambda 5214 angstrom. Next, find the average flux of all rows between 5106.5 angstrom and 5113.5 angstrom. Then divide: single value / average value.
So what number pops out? 1.01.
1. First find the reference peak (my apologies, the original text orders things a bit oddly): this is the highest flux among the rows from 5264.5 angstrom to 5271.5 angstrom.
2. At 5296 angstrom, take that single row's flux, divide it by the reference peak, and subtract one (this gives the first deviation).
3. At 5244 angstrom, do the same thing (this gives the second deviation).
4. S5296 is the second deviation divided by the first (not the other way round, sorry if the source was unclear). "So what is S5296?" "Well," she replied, 1.4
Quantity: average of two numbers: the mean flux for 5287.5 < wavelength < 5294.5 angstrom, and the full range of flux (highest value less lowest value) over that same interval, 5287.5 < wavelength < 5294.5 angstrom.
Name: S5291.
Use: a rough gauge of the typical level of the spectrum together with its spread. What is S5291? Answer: 17.4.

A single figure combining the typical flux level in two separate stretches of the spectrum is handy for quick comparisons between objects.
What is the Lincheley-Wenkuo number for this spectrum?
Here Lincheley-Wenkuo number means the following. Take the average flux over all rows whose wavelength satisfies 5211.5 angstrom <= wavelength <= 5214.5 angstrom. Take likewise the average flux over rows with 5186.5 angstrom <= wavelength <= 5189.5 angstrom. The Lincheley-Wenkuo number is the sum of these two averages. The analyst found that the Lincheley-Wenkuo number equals 54.9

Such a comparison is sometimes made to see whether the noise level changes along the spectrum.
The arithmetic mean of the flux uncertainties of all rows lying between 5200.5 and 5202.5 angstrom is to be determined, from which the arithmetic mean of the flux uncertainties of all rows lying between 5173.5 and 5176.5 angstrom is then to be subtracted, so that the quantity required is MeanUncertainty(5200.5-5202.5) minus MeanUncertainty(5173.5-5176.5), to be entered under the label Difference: 0.20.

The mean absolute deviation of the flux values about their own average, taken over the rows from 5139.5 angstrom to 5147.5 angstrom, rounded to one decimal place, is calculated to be 2.0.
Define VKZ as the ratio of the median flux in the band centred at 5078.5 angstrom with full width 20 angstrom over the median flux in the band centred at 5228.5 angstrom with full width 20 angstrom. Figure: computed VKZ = 1.02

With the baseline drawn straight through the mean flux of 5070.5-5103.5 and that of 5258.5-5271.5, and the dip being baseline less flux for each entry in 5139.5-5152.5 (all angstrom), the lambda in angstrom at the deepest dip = 5149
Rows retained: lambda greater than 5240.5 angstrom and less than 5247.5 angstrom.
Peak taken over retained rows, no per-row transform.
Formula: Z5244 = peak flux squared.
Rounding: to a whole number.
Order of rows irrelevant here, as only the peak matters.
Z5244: 881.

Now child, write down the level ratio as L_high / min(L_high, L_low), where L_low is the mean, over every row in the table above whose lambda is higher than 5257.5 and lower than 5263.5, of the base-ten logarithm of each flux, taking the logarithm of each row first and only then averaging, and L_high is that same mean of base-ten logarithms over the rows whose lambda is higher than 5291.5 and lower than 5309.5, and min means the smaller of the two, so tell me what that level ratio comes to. 1.02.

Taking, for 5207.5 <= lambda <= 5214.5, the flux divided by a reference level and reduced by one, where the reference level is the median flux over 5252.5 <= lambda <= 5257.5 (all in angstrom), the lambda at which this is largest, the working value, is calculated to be 5210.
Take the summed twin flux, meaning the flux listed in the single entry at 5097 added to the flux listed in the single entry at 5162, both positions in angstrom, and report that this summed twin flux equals 55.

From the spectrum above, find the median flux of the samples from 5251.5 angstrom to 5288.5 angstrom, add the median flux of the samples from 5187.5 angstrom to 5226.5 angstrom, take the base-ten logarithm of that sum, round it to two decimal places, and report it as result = 1.73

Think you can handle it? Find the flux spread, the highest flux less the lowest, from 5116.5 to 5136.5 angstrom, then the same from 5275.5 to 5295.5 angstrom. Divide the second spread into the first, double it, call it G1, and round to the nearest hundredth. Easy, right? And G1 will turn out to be 2.22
